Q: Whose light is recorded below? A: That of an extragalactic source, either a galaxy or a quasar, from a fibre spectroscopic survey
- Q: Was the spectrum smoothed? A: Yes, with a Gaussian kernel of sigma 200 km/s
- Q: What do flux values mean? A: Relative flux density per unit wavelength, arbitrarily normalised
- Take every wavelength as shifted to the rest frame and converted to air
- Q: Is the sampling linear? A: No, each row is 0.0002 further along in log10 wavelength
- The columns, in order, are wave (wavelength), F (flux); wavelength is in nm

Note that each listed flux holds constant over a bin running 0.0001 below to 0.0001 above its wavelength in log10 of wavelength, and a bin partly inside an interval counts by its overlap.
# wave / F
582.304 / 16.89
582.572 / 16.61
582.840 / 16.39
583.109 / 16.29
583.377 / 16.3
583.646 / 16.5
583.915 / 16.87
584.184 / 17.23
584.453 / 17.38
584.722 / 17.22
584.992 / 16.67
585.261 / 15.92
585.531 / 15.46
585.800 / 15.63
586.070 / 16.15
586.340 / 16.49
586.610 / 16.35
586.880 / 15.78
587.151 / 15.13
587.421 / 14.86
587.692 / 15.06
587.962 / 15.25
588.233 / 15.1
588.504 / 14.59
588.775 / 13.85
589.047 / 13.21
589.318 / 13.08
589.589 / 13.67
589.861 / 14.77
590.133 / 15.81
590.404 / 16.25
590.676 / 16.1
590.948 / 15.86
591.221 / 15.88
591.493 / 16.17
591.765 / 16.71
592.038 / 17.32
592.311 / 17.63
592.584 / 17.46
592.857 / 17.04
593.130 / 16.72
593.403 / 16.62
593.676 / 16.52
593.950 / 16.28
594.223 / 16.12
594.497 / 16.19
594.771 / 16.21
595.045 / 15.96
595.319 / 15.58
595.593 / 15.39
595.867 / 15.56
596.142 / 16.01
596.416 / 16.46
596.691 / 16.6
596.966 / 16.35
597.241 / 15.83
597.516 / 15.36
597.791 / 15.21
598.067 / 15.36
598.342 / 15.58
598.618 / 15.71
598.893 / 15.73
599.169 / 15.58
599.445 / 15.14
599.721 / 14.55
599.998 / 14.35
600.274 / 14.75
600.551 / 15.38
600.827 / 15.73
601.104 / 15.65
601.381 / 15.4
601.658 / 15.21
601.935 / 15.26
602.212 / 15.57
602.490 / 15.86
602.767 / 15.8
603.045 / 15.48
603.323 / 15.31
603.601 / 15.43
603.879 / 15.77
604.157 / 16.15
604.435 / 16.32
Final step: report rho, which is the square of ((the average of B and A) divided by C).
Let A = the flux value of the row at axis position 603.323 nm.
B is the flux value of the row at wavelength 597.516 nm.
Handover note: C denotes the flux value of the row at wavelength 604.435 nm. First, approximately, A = 15.31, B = 15.36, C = 16.32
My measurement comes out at 0.88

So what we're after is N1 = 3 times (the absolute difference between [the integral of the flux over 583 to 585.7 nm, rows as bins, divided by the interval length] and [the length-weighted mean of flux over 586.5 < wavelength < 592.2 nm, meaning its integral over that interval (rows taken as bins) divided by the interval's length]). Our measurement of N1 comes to 3.9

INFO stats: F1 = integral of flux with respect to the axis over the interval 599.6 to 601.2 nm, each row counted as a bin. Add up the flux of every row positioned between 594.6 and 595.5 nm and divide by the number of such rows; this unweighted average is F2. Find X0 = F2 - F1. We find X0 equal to -8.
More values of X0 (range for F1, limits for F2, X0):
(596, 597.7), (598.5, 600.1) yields -12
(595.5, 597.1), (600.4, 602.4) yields -10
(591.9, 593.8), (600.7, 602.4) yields -17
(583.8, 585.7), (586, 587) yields -15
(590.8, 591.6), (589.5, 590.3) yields 2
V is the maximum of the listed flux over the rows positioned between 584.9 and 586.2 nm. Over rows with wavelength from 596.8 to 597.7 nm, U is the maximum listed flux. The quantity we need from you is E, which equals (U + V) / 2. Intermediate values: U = 16.35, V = 16.67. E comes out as 16.5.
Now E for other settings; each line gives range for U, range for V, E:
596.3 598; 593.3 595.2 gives 16.6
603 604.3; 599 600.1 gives 15.9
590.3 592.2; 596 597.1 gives 17.0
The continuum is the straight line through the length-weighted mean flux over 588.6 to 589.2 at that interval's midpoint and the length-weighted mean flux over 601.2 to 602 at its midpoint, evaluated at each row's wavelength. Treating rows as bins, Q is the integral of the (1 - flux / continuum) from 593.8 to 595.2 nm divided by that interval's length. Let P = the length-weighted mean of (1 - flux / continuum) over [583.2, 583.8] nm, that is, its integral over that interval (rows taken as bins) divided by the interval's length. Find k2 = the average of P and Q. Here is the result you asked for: -0.20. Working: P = -0.278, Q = -0.13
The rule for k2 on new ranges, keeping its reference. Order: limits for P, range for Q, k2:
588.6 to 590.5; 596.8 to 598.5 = -0.05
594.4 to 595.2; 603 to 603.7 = -0.05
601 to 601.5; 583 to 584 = -0.15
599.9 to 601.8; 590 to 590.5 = -0.08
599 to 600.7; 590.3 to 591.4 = -0.08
